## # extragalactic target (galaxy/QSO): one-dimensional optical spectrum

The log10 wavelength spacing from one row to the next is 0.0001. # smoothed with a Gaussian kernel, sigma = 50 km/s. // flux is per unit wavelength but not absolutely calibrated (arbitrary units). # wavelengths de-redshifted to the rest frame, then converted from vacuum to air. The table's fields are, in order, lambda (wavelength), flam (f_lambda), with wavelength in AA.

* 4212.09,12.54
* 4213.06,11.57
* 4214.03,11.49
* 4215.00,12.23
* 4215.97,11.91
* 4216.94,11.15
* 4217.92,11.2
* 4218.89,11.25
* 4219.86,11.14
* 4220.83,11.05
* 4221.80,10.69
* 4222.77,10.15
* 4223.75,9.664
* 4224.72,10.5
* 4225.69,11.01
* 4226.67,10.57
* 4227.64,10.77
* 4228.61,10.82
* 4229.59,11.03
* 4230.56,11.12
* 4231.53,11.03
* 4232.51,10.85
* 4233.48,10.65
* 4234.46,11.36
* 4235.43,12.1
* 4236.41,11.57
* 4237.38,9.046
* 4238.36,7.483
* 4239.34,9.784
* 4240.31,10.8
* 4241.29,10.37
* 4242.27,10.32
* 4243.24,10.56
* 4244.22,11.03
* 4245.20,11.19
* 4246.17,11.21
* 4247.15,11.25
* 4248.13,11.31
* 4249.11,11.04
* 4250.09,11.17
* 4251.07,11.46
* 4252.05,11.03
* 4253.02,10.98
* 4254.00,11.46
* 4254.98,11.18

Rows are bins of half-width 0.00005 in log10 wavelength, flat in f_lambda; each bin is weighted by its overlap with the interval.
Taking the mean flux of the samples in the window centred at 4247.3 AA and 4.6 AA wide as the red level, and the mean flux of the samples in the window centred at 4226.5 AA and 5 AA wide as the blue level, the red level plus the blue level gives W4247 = 21.9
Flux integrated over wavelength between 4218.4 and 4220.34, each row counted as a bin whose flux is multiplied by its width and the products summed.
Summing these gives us 22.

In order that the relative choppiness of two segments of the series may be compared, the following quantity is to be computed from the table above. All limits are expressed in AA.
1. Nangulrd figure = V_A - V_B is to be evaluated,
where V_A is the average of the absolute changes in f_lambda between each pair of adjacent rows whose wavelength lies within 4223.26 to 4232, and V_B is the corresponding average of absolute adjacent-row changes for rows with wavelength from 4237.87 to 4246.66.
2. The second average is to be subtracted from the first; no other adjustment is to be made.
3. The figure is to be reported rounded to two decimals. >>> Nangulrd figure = -0.28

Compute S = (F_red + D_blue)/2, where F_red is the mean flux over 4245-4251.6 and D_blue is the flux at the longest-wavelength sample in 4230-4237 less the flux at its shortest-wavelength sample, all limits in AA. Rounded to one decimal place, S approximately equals 5.8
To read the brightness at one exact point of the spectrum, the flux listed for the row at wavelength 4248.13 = 11.31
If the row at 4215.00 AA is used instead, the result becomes 12.23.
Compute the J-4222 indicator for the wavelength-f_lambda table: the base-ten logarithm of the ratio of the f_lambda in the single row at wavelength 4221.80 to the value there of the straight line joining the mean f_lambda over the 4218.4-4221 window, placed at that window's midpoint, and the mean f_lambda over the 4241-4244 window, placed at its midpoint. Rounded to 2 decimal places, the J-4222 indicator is -0.02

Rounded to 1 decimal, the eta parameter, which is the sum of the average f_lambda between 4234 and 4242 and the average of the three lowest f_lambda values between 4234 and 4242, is 19.1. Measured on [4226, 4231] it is 21.6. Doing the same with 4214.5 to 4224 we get 21.2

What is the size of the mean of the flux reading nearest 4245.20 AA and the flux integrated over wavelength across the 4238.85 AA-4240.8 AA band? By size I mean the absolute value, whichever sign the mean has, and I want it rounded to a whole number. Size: 16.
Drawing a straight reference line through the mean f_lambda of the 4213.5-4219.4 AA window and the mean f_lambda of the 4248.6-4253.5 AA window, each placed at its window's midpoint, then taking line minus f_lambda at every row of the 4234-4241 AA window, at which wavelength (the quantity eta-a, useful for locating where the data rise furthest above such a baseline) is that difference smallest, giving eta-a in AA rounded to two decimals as 4235.43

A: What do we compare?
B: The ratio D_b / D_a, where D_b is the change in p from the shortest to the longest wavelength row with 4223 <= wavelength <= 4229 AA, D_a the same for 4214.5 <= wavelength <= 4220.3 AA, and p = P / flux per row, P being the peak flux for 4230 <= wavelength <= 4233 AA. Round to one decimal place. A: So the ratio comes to -1.4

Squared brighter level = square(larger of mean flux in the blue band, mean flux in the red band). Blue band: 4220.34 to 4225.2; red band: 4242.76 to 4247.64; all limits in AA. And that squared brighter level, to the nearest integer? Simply 122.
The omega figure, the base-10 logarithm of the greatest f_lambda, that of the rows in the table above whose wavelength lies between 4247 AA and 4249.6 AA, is 1.05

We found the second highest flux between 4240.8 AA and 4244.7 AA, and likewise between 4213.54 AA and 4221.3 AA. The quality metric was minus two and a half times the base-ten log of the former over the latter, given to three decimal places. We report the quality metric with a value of 0.131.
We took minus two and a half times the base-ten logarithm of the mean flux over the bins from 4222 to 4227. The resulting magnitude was -2.54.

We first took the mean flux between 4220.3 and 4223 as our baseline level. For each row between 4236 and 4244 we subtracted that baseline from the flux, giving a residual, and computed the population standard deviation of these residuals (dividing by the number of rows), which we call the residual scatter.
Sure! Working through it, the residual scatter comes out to 1.2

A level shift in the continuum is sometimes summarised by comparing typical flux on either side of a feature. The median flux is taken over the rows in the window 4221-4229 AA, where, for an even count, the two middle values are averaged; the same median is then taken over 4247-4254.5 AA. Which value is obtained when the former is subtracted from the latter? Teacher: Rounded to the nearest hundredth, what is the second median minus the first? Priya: 0.58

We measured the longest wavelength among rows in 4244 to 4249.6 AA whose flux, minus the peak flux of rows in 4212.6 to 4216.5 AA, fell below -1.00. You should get 4249.11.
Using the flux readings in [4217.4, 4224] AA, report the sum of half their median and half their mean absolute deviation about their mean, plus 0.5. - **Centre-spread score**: 6.27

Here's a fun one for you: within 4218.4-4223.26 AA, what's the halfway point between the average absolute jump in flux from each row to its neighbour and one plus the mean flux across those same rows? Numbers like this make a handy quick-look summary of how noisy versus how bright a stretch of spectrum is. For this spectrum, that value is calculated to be 6.1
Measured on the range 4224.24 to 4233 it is 6.0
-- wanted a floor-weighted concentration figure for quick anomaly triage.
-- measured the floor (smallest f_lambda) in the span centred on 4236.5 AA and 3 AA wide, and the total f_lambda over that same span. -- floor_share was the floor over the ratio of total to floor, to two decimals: 2.50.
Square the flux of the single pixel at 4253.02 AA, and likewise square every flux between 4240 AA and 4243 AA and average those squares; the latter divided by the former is 0.91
